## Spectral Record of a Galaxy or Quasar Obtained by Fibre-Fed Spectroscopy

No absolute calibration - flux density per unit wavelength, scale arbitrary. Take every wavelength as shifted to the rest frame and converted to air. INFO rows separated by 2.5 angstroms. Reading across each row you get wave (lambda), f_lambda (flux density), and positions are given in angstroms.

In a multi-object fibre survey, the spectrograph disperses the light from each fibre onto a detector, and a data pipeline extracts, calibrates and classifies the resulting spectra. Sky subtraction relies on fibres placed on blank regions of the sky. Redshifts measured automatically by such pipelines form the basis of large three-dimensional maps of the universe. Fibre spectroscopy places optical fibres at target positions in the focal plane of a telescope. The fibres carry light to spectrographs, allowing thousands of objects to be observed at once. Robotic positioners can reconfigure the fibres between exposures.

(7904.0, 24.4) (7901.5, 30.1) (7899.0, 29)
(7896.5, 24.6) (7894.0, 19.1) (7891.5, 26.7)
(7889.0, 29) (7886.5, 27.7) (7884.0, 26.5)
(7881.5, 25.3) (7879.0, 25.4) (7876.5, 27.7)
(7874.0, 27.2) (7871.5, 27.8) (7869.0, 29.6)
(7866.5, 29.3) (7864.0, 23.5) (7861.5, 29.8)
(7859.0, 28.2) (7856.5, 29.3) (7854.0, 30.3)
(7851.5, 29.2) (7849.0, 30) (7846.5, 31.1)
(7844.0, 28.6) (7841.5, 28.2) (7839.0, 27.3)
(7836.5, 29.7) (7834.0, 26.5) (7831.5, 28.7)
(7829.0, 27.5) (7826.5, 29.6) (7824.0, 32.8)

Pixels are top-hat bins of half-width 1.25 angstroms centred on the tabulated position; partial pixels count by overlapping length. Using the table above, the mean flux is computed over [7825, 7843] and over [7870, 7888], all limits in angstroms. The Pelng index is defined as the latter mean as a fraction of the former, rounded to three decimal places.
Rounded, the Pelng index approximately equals 0.950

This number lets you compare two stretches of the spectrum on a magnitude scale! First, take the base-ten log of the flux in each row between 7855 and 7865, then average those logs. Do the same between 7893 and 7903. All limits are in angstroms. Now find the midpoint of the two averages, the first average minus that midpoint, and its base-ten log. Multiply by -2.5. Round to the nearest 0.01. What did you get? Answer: 4.32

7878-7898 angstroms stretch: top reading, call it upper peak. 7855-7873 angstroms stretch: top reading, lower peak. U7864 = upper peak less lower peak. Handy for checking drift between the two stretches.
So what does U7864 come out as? -0.8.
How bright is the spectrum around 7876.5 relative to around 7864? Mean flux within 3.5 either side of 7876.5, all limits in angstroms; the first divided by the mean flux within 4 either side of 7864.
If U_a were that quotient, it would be 0.97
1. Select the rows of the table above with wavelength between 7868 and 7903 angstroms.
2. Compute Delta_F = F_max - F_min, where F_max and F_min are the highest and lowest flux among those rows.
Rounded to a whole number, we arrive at 11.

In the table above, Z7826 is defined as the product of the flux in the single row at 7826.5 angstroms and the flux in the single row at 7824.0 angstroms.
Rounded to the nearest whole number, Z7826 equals 971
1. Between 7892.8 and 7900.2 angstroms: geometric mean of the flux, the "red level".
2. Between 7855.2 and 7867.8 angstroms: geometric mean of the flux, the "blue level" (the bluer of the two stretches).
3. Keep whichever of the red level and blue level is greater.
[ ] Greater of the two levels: 27.9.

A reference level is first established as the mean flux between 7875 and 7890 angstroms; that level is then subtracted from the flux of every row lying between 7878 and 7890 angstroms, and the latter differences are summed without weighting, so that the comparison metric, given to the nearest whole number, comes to -1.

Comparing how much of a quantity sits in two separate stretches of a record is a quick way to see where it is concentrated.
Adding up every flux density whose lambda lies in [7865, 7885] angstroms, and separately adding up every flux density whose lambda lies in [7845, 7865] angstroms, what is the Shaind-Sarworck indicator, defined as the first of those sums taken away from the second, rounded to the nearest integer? 13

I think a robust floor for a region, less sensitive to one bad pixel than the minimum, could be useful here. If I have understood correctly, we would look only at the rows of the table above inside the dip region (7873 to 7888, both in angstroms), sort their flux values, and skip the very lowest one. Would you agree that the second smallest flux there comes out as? 25.4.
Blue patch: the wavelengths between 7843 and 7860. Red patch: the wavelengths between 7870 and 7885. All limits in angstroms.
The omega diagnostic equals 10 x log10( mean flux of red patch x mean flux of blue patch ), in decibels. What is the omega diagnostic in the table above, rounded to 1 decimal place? 29.0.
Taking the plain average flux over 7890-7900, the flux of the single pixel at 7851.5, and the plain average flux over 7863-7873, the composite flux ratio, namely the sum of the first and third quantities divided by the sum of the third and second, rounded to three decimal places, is 0.923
